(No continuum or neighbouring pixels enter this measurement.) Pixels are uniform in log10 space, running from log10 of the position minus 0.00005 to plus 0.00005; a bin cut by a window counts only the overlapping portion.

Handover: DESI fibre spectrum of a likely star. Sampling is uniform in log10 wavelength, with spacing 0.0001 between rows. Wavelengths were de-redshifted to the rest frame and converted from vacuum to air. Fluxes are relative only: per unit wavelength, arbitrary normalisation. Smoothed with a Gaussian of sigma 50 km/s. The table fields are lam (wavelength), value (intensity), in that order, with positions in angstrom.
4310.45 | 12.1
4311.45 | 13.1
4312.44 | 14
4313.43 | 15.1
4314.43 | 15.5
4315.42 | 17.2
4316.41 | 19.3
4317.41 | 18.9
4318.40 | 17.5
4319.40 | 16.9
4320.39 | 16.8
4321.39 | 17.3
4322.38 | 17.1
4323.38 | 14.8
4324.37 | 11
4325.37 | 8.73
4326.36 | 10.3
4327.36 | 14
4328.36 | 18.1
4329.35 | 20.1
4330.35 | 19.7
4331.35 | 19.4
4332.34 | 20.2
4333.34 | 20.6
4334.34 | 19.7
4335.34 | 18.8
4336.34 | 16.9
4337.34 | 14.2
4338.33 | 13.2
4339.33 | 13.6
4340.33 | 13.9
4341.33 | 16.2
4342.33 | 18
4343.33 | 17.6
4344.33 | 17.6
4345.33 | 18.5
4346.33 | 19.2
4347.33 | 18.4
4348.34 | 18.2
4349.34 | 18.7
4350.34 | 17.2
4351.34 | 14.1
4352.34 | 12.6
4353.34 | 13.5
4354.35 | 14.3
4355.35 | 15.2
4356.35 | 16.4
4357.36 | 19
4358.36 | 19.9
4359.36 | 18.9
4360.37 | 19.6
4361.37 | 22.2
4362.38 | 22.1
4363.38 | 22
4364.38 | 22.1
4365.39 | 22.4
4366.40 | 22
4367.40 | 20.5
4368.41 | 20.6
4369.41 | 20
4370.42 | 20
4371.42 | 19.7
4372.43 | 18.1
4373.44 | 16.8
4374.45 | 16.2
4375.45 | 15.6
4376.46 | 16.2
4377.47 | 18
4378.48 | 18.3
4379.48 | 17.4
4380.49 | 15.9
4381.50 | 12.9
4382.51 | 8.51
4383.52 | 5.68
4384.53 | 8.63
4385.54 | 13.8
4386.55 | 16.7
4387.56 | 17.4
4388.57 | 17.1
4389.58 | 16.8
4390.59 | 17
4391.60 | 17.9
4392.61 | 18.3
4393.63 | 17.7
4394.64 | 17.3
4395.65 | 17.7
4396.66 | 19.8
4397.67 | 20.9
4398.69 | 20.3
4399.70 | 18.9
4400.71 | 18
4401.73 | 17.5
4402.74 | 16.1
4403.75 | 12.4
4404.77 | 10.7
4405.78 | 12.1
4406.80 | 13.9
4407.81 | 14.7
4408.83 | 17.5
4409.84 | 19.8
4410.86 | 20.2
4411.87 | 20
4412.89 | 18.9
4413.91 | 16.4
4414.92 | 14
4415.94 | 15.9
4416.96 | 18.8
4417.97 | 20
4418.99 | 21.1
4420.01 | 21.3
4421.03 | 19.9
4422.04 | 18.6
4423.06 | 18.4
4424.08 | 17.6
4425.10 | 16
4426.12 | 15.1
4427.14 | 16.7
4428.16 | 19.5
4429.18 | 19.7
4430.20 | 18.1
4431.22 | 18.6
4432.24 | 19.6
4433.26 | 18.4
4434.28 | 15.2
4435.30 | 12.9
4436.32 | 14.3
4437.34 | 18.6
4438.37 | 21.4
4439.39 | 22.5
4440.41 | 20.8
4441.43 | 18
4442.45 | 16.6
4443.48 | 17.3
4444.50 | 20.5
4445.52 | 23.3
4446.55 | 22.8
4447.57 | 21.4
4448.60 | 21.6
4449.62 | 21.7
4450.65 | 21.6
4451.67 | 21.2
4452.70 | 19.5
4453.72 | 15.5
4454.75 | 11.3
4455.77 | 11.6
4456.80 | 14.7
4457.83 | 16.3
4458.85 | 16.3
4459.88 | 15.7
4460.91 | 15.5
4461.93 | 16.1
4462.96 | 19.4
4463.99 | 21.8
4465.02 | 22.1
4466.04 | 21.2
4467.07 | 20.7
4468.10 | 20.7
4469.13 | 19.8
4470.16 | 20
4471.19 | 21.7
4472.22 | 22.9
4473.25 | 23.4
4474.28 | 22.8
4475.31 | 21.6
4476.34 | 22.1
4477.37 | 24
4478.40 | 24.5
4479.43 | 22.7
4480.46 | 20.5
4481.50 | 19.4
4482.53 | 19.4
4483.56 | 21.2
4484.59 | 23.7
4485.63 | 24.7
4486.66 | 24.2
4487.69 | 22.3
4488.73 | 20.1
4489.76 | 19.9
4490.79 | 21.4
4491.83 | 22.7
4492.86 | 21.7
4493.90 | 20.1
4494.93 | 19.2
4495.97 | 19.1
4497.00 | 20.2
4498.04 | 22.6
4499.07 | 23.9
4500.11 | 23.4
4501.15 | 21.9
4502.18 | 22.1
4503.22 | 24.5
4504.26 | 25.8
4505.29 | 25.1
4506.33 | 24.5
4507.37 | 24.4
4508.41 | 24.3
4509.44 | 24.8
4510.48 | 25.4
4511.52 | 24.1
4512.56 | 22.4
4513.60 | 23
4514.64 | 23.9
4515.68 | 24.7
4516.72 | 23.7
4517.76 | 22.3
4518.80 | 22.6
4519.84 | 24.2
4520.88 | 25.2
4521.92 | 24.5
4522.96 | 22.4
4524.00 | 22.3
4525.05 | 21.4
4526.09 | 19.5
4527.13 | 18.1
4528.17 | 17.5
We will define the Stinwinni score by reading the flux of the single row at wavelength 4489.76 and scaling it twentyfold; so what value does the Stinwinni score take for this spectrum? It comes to 398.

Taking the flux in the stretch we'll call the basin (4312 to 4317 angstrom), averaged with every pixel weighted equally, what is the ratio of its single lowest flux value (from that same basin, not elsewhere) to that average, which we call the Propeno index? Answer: 0.86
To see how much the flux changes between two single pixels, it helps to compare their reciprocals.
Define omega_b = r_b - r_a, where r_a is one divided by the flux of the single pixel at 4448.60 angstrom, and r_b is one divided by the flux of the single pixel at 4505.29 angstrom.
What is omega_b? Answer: -0.0065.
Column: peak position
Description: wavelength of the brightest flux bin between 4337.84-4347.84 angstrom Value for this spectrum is 4346.33 angstrom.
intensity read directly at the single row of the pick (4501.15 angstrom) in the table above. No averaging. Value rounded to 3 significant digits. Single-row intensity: 21.9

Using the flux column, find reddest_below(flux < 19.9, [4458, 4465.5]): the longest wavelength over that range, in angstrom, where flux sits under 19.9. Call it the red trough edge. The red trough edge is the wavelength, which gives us 4462.96 angstrom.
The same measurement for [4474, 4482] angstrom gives 4481.50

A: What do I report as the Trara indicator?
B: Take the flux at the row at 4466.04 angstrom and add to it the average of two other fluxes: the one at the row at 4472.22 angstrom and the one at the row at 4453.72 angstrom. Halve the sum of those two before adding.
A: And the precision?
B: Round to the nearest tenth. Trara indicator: 40.4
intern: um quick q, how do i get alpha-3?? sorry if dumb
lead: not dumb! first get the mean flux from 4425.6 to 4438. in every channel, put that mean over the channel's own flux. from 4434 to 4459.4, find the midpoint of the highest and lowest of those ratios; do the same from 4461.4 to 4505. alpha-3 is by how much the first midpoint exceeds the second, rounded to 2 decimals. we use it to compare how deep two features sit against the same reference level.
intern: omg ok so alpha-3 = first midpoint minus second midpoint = 0.26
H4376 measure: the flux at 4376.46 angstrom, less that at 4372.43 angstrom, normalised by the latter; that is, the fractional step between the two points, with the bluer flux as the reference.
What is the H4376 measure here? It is -0.1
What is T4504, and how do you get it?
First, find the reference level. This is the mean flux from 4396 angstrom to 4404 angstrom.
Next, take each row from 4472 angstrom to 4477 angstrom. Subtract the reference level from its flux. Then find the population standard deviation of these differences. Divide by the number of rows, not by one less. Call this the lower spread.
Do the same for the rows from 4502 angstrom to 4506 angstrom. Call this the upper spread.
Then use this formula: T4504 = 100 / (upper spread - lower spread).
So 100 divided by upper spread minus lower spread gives 132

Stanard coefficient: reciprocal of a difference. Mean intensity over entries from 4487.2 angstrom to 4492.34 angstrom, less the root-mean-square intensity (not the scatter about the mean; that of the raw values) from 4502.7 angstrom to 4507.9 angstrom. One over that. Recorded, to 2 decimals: -0.28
